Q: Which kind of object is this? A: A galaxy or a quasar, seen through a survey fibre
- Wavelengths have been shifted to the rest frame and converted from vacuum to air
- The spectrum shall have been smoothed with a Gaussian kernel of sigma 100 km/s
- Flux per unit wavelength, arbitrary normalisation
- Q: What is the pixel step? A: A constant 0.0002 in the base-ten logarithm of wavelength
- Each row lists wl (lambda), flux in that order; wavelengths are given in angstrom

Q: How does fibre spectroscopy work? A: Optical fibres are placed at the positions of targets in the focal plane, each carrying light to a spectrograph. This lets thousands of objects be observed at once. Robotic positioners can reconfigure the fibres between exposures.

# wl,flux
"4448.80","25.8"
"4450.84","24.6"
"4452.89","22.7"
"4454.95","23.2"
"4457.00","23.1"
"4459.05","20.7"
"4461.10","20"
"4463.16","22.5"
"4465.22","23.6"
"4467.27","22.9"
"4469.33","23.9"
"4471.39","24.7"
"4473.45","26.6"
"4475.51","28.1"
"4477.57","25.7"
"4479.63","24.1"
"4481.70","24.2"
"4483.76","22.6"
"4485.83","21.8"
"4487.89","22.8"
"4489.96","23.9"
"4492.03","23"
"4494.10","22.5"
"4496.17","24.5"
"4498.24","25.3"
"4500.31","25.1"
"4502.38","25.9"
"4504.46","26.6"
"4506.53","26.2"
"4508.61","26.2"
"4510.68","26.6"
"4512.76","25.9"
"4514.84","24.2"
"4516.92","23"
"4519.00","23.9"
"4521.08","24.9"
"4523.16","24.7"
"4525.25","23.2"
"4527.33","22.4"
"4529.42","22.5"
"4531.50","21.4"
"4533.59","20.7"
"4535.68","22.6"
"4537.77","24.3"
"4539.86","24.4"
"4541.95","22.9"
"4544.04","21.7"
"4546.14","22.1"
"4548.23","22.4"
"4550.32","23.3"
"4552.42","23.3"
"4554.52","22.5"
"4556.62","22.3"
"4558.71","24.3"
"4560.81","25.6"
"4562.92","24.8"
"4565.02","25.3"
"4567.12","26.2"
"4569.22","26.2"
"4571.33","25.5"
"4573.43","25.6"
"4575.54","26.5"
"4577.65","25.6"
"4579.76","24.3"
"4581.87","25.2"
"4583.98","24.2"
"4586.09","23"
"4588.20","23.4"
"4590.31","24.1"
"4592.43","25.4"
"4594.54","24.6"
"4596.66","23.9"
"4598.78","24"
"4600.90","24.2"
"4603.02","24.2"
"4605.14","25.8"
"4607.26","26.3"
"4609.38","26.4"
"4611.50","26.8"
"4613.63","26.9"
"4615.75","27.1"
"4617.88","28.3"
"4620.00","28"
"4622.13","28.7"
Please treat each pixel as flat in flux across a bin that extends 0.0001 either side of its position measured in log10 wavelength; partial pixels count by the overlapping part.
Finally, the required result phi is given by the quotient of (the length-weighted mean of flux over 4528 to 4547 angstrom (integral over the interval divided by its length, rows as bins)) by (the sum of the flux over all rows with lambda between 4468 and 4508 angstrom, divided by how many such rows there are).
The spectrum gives 0.91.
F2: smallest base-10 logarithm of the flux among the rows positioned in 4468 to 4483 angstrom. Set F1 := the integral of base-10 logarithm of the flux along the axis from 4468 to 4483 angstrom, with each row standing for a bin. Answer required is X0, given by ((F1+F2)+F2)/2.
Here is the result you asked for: 11.9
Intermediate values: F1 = 21.0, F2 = 1.378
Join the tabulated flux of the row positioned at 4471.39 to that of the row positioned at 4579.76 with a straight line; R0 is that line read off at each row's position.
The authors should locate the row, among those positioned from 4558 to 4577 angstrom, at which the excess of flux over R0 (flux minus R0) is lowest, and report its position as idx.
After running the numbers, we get 4558.71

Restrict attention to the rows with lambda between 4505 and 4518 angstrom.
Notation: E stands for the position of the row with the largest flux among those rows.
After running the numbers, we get 4510.68 angstrom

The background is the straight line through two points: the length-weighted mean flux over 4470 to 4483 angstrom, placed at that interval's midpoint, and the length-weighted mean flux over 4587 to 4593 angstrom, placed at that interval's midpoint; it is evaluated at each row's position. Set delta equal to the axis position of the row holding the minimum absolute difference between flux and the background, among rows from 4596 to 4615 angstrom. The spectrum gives 4598.78 angstrom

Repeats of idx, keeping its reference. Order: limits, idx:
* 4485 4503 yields 4485.83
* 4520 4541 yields 4533.59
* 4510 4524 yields 4516.92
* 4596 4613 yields 4596.66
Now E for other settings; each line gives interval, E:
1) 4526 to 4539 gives 4537.77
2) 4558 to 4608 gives 4575.54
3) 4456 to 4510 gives 4475.51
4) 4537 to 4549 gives 4539.86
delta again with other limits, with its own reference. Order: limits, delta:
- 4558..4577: 4558.71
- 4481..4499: 4498.24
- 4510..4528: 4521.08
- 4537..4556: 4539.86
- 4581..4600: 4583.98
